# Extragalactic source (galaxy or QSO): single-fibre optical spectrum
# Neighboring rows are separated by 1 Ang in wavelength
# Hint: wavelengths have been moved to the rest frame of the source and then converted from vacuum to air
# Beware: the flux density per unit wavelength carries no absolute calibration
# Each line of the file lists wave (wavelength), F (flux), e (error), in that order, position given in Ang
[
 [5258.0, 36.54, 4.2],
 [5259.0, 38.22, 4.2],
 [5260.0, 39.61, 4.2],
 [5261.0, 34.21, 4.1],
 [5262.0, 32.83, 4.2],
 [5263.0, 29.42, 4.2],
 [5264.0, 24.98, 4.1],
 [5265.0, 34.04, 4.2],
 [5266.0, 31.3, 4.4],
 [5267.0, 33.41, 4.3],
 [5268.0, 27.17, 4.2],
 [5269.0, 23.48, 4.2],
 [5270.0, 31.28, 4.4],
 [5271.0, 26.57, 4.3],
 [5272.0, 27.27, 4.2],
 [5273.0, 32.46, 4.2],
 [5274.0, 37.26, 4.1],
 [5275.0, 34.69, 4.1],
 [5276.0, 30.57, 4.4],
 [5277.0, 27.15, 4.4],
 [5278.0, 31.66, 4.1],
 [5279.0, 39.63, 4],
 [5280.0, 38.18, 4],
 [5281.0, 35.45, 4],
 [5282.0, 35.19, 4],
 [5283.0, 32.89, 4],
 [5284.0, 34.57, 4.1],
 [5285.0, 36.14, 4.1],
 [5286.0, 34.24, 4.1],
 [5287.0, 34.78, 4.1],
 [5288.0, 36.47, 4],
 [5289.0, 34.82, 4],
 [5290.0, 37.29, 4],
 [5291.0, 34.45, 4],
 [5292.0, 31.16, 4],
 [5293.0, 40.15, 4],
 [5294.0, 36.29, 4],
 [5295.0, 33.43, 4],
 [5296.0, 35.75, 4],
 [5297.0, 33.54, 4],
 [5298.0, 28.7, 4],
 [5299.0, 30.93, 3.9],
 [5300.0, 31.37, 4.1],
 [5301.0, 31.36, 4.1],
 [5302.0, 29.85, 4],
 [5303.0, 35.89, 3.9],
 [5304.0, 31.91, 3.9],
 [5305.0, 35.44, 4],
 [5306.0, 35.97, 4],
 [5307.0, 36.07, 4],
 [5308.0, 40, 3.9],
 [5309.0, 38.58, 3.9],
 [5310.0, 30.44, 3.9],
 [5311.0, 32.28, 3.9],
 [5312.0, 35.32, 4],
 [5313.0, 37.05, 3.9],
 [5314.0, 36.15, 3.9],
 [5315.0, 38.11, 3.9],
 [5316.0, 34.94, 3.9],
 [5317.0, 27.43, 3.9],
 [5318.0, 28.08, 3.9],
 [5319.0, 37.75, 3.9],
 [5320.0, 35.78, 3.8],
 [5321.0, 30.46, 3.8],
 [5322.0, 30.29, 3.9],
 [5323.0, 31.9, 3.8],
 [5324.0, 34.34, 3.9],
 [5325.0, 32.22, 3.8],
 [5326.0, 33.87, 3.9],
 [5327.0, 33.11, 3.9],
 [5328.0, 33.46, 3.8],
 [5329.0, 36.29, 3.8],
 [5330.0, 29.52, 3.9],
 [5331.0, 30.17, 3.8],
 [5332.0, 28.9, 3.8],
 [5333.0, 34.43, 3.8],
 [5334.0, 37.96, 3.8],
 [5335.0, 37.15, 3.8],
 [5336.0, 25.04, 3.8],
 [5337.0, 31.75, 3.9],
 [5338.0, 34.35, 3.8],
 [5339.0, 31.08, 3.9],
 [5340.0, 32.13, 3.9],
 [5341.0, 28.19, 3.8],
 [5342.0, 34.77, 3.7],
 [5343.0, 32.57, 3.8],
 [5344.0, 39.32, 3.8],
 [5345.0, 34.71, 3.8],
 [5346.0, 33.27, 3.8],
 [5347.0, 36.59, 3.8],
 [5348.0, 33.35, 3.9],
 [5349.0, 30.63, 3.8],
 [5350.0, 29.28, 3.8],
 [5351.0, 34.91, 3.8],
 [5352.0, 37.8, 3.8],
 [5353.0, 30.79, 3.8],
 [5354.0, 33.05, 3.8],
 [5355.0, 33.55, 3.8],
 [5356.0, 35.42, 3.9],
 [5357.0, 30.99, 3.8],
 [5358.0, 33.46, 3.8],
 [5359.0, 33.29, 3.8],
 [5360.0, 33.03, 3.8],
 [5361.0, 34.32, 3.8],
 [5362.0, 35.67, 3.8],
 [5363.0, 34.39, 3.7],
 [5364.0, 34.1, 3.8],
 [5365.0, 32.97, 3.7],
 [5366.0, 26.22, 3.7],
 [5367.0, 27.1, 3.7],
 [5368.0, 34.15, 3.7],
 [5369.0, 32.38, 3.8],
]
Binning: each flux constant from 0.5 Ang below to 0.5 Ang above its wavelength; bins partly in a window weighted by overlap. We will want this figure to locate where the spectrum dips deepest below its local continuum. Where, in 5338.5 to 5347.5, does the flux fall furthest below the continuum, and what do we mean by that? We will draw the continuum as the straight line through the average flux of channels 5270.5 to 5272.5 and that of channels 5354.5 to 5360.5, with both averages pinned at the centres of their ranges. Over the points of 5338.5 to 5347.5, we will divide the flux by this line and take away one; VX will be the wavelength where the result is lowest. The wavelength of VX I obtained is 5341.0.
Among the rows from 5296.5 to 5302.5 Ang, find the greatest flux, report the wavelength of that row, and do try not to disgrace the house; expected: 5297.0 Ang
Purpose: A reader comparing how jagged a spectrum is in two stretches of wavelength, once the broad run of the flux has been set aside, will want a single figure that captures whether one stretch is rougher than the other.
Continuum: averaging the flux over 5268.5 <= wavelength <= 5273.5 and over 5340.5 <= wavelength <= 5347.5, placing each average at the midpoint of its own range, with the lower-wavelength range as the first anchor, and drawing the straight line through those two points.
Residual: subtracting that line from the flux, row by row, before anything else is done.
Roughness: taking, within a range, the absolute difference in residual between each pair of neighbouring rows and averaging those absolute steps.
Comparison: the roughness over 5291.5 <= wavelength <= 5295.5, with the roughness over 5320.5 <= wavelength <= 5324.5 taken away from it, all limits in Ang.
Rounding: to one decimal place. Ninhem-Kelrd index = 3.9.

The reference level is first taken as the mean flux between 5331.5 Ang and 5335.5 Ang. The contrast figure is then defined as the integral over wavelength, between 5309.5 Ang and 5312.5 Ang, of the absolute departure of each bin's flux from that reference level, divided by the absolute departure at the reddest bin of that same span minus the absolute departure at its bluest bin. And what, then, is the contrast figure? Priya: -2.1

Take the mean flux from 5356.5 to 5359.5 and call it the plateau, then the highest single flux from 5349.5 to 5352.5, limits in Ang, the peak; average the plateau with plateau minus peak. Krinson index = 13.7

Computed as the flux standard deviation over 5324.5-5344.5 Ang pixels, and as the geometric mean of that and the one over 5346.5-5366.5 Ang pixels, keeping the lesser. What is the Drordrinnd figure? 3.0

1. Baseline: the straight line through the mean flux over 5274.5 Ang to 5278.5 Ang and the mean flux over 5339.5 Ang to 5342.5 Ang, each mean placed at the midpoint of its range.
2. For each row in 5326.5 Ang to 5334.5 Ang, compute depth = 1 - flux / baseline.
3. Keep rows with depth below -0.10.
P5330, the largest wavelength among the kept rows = 5334.0 Ang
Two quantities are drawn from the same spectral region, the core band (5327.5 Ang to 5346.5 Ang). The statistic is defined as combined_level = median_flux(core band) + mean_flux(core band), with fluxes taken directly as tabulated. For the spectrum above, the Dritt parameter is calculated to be 66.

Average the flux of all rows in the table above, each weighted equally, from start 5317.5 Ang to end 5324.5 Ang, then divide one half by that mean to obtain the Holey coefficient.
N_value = 0.0153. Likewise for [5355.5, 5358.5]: 0.0150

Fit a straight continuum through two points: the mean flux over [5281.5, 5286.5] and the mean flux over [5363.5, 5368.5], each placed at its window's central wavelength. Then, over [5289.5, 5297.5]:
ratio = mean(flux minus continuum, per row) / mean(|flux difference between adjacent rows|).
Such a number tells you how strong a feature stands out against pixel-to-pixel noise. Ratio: 0.3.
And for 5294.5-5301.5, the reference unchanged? -0.9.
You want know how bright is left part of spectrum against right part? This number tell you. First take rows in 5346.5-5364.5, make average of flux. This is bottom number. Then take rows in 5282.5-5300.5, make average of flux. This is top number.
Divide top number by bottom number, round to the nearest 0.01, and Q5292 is 1.02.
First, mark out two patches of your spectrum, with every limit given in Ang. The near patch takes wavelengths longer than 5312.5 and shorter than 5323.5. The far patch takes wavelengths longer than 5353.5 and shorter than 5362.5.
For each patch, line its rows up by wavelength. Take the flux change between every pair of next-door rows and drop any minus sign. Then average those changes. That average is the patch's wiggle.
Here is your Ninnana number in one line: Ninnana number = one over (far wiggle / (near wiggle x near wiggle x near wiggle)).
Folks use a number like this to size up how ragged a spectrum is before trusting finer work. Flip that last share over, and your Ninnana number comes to 23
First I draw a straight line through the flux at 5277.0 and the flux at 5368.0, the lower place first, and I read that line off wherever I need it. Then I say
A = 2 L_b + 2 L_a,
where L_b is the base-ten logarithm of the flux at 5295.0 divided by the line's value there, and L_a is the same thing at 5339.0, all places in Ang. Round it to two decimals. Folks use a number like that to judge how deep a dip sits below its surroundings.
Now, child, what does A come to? 0.11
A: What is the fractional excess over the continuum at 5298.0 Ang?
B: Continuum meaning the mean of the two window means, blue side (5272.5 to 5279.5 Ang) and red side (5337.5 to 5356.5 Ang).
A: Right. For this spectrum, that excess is -0.14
